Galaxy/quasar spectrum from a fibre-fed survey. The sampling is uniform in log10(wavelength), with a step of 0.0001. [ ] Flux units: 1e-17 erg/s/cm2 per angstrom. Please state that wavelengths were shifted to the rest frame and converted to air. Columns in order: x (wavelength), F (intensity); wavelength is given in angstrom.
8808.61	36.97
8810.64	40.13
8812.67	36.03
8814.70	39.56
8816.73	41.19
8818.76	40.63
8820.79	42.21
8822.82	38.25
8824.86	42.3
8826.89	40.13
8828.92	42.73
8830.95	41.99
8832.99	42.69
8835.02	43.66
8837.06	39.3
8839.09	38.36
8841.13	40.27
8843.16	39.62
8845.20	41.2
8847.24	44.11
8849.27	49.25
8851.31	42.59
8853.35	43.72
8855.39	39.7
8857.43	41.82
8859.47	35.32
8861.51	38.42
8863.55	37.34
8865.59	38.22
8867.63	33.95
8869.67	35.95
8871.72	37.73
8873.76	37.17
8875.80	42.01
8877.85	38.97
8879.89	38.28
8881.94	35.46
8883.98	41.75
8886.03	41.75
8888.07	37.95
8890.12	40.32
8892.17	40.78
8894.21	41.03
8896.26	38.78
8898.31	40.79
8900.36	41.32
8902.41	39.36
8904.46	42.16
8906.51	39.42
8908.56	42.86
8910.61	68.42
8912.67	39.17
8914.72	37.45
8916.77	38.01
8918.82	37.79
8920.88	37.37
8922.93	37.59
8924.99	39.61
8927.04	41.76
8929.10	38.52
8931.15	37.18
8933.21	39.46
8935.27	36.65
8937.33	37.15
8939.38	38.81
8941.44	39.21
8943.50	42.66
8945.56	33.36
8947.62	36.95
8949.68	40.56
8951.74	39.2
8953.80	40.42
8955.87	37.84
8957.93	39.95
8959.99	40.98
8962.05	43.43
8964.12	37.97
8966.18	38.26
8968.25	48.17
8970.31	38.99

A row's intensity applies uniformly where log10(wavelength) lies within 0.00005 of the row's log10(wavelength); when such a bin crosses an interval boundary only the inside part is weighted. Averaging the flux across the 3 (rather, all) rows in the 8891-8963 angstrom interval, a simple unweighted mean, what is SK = 40.2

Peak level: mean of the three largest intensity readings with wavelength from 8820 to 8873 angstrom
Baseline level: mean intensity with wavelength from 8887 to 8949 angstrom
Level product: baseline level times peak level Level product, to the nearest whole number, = 1831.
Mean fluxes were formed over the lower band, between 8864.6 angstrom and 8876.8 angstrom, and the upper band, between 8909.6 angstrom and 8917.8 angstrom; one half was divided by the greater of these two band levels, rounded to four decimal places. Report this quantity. 0.0109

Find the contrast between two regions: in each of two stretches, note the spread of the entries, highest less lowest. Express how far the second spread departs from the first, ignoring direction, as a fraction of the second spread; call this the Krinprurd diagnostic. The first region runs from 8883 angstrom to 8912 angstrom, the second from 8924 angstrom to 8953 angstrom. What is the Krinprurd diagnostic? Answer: 2.28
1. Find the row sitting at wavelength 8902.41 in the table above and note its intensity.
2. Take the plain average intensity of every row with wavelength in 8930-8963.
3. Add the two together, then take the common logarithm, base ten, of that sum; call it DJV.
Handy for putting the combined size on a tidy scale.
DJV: 1.894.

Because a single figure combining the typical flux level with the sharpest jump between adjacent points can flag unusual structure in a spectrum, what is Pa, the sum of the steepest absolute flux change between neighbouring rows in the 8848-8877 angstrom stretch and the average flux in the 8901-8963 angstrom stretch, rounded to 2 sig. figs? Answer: 47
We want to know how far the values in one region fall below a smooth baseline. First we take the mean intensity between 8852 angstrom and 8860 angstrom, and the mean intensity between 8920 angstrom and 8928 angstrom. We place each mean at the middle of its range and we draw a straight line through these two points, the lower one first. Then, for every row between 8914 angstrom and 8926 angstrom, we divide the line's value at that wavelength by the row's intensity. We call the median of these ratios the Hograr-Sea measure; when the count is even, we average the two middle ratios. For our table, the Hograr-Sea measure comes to 1.04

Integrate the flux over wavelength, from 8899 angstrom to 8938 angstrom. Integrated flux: 1584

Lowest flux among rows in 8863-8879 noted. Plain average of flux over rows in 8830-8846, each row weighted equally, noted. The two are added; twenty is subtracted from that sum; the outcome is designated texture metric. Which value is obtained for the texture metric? 54.8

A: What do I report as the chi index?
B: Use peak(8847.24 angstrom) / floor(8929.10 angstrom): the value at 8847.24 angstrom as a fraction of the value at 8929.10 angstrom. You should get 1.15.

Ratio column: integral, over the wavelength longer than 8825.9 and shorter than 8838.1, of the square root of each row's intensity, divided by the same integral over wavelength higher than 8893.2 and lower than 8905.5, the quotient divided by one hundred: 0.010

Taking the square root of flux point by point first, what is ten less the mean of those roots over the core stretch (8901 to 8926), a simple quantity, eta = 3.58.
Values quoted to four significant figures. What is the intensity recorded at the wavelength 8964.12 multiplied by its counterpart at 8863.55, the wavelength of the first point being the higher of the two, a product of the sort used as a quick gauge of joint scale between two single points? 1418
